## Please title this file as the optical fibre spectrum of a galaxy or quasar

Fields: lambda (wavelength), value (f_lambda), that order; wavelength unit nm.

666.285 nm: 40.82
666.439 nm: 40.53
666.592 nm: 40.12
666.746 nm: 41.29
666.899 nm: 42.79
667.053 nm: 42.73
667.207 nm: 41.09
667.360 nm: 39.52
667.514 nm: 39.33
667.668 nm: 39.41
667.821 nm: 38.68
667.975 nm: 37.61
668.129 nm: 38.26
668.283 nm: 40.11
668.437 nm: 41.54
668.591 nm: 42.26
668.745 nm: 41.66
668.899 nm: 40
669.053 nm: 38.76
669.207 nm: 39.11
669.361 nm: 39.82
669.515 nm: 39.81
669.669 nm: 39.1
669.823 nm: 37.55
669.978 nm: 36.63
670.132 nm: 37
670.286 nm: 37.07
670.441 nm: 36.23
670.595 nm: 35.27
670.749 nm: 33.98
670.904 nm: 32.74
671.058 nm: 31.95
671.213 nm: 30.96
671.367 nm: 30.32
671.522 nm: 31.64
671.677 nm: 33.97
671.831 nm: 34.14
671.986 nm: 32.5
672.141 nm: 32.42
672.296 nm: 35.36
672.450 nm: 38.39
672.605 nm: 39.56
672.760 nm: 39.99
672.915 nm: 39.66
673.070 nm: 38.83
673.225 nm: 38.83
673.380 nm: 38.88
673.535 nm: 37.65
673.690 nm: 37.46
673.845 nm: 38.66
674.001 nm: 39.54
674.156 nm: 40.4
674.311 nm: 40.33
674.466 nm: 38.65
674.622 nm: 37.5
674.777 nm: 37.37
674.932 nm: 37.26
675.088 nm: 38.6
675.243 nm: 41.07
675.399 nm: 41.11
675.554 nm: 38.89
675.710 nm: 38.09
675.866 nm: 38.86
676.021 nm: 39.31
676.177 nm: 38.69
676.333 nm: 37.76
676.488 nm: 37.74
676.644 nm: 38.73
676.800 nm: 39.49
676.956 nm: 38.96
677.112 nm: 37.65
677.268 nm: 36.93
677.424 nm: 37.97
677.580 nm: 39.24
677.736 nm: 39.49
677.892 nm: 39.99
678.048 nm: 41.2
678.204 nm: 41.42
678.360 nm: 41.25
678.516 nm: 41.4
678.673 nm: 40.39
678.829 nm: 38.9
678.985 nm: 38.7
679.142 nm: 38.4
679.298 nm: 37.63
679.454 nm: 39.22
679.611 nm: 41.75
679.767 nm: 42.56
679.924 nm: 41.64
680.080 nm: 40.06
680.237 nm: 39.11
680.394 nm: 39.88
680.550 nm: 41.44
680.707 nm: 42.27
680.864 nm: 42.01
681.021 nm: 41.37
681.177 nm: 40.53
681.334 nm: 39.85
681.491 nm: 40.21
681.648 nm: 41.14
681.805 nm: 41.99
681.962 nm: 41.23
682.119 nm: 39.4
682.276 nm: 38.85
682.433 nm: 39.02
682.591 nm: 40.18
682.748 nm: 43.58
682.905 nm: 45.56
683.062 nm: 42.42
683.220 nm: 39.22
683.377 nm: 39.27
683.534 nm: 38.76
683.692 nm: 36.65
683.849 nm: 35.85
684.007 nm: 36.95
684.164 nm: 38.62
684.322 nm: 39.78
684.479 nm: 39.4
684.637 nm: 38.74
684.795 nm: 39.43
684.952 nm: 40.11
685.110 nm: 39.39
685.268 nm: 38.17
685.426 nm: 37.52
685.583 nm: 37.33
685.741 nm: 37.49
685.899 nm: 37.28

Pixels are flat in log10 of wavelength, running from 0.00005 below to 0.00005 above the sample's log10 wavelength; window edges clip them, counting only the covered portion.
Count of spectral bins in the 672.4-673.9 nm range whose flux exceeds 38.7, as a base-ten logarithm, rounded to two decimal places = 0.78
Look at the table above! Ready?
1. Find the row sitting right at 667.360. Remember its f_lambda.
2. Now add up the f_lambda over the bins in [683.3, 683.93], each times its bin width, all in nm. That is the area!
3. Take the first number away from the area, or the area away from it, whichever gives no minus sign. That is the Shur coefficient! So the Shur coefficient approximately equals 16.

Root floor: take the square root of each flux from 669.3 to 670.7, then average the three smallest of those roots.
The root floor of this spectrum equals 6.00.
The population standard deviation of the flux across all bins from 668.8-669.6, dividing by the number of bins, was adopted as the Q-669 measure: 0.48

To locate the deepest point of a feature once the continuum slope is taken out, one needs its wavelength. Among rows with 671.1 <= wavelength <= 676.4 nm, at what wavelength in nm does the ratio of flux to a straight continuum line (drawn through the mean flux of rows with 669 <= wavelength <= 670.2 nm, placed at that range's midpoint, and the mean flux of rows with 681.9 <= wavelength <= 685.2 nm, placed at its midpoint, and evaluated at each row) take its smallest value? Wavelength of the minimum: 671.367 nm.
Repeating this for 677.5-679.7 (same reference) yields 679.298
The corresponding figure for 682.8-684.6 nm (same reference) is 683.849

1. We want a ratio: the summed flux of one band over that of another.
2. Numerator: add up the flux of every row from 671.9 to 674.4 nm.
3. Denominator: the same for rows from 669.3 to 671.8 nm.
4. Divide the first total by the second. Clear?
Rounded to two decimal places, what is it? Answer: 1.08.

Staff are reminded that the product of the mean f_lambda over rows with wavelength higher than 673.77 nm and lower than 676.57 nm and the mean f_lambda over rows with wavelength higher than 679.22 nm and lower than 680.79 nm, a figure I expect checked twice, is 1577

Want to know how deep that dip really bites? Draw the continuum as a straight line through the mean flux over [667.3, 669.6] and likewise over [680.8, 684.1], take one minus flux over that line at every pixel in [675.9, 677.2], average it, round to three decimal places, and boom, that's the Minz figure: 0.036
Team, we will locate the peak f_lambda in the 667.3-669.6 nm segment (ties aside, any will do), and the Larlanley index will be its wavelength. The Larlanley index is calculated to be 668.591 nm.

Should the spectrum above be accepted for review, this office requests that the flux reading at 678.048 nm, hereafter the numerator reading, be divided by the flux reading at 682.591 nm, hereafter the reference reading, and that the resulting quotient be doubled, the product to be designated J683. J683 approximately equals 2.05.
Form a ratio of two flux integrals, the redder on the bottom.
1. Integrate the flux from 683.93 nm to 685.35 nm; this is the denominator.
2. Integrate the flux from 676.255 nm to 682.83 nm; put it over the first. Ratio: 4.8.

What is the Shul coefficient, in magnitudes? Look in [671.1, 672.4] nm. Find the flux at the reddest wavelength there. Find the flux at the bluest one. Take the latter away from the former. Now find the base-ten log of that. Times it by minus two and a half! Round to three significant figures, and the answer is -1.61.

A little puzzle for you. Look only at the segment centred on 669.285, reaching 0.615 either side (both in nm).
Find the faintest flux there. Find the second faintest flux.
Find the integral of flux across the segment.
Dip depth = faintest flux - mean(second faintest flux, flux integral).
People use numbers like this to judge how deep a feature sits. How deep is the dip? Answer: -6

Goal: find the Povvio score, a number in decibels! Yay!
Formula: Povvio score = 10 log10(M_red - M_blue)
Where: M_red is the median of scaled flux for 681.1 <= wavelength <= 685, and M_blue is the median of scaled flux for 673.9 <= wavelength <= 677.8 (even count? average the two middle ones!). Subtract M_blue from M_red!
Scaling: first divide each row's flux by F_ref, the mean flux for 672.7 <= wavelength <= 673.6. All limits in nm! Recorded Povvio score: -17.5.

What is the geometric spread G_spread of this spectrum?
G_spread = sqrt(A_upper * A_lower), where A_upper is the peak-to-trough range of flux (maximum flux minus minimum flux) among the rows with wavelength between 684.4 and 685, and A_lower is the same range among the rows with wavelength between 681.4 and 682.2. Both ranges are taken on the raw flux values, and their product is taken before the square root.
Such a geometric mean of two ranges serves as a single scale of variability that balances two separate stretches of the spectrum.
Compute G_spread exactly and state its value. 1.9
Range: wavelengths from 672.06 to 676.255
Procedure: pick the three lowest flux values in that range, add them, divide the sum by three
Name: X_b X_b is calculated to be 35.0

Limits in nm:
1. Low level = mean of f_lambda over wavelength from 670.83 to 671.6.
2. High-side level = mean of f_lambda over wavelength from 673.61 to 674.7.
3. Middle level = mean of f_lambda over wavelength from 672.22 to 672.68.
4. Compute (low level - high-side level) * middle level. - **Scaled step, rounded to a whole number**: -280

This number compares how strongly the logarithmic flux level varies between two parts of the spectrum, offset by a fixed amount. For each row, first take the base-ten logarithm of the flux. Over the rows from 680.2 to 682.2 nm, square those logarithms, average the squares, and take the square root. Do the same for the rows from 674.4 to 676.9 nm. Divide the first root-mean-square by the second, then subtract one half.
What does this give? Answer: 0.515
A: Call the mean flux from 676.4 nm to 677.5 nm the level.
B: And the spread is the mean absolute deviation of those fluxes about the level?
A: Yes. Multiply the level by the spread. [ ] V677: 28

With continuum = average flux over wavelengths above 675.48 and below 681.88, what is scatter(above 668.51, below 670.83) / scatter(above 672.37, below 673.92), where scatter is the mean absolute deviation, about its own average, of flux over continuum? 3.2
